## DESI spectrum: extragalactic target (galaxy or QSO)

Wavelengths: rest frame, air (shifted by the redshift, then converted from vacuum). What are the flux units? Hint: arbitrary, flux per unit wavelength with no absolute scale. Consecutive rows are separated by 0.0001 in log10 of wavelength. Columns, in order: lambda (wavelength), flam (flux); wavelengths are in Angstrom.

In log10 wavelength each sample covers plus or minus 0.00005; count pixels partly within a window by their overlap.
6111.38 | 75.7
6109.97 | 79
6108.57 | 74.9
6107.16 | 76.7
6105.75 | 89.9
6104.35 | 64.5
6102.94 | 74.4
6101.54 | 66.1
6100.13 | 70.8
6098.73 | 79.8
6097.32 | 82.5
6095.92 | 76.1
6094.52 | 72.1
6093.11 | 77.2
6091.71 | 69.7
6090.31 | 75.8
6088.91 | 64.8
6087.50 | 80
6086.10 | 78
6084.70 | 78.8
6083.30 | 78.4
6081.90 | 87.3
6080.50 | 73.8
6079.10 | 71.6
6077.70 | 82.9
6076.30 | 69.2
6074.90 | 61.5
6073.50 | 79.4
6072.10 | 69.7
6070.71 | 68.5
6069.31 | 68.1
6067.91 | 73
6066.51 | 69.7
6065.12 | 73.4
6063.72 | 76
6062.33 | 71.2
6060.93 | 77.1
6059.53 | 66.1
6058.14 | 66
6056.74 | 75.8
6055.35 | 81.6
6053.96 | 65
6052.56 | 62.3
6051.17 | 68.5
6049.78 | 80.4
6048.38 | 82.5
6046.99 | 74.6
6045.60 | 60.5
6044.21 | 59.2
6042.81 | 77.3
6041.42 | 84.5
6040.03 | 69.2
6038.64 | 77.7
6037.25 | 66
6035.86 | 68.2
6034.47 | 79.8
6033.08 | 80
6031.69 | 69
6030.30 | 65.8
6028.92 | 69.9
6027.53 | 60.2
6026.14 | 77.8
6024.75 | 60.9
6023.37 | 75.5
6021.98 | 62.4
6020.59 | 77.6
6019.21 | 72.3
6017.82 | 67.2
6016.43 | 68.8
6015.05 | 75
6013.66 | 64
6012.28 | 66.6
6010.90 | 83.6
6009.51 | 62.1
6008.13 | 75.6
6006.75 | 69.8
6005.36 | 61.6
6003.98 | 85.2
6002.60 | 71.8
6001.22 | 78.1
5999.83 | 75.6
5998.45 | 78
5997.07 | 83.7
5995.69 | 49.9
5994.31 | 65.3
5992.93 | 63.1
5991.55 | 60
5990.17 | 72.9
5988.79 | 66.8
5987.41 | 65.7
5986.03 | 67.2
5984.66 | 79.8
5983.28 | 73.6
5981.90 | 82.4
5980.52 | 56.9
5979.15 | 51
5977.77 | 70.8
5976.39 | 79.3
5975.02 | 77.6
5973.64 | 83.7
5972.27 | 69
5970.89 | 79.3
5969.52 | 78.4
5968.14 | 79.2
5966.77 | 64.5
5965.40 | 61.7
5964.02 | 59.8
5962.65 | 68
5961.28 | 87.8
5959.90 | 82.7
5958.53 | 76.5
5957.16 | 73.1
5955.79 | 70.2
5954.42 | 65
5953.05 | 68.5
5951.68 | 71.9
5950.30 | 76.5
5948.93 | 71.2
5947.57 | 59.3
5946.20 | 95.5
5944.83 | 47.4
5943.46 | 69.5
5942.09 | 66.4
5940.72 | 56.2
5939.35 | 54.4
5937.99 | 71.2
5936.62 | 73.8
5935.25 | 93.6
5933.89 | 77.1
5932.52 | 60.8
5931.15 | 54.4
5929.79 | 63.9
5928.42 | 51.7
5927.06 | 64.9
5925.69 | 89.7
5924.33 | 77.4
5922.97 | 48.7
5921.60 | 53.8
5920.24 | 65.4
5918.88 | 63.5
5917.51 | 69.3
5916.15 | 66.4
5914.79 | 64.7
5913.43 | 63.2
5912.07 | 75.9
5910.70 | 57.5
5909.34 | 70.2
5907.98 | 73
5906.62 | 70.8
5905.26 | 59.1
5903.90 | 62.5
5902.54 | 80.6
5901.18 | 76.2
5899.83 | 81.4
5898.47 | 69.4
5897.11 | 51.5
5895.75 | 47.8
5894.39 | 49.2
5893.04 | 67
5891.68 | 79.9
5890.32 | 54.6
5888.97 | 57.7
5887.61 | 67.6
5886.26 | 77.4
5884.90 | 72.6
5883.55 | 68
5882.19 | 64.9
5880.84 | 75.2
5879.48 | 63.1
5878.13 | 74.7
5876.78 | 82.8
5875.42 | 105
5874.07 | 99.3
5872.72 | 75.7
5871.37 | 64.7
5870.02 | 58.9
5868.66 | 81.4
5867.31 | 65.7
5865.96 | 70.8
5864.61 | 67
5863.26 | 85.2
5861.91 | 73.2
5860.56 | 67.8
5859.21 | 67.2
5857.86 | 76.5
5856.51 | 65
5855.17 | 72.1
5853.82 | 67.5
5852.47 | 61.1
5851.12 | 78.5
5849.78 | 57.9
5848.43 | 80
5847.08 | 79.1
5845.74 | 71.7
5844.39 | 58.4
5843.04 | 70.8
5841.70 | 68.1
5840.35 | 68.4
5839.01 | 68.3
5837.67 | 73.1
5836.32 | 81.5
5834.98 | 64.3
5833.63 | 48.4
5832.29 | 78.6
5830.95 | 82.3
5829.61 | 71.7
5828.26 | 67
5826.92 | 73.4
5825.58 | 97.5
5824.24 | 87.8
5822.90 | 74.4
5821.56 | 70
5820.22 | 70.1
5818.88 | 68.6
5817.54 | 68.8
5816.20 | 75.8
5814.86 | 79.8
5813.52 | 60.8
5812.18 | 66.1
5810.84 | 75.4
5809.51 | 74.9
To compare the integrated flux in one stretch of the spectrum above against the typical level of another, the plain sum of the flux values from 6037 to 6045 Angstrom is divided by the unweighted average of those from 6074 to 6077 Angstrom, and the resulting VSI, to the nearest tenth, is 6.6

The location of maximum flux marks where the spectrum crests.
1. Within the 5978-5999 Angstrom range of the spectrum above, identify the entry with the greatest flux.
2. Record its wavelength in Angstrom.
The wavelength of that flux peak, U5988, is 5997.07 Angstrom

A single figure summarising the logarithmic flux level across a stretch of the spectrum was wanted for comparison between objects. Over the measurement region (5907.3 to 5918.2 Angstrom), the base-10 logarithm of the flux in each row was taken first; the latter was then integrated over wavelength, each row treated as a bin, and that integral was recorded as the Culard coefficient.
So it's 19.9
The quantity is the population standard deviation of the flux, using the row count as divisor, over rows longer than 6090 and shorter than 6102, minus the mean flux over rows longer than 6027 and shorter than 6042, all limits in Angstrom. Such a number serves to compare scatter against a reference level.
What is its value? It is -67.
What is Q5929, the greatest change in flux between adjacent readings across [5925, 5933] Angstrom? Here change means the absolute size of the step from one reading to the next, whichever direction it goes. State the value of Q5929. 25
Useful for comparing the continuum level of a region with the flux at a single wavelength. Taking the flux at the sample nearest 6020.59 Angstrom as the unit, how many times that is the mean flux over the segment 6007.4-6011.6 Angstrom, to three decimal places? 0.951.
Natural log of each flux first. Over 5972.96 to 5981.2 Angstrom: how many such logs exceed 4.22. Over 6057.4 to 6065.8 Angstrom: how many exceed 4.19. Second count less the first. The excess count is 1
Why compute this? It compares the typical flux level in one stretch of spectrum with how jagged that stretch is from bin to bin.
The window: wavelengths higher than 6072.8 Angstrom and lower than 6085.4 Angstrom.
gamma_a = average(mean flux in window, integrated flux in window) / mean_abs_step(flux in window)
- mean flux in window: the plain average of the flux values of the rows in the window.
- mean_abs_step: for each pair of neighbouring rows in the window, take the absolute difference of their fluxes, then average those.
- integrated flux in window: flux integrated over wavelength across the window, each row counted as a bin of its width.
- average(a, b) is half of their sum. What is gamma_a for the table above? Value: 54.6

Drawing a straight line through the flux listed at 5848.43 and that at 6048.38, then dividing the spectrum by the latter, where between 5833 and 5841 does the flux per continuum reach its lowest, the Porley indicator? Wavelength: 5833.63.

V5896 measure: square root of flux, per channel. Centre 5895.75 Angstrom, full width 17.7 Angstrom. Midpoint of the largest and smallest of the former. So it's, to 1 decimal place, 8.0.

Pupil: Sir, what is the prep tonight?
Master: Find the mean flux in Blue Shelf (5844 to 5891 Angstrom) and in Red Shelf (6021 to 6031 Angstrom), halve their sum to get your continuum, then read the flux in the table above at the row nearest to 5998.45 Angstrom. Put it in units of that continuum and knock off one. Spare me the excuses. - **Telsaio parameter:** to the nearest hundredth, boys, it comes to 0.12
